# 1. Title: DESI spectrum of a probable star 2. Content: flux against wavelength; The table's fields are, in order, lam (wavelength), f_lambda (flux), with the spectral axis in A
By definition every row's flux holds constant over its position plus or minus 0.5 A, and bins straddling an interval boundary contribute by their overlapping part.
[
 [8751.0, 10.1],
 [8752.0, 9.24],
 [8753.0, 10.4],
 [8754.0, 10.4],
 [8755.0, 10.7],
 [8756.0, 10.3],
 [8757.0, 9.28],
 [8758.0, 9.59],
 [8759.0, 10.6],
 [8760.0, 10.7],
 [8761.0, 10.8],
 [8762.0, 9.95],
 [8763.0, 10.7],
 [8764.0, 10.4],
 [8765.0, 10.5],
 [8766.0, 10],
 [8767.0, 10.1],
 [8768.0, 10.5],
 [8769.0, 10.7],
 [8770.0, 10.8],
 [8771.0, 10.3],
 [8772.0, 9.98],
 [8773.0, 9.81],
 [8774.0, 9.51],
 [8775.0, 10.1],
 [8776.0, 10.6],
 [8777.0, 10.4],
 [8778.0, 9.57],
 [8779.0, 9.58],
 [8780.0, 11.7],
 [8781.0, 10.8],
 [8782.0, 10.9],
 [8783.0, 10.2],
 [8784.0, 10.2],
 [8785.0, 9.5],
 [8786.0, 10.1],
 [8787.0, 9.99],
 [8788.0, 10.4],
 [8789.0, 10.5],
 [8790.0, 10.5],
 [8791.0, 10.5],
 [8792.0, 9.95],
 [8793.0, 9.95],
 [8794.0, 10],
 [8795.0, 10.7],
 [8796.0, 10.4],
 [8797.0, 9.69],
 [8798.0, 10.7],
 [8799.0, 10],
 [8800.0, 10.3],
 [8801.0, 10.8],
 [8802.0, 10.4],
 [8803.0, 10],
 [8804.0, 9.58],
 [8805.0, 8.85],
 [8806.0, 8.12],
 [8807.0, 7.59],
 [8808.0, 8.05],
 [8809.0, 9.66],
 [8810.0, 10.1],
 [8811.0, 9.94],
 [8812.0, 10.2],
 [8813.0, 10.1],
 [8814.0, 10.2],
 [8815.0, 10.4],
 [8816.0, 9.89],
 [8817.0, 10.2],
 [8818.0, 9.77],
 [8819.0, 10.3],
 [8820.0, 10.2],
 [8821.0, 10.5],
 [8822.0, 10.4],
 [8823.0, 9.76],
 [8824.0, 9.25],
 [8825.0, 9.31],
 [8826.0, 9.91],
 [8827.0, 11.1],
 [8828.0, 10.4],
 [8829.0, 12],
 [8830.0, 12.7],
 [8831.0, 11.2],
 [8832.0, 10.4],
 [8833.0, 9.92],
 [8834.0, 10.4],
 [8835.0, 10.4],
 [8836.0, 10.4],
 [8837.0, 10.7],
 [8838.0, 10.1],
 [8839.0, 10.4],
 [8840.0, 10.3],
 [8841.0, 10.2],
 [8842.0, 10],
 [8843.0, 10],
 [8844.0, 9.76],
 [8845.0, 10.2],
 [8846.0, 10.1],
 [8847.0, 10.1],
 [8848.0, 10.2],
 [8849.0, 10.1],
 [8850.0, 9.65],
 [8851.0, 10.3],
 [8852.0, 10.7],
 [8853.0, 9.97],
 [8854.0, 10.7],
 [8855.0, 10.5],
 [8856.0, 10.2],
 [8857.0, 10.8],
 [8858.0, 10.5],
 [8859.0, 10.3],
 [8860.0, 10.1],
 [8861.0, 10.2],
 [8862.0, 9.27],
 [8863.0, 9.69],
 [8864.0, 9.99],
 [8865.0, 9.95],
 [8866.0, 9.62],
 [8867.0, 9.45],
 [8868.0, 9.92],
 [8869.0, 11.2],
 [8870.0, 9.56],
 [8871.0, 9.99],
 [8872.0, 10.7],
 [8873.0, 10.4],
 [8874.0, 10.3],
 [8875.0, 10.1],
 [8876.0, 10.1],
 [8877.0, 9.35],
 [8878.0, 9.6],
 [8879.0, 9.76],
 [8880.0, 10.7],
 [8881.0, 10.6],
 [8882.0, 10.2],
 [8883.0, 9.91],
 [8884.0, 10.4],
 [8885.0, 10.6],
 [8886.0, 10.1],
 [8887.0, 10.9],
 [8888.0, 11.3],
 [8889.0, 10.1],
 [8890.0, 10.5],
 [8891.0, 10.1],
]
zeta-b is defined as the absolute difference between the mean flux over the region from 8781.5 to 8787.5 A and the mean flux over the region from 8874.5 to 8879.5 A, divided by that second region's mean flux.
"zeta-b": 0.037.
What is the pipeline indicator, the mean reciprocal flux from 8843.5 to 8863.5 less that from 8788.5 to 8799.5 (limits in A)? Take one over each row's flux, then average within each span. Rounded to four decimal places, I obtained 0.0009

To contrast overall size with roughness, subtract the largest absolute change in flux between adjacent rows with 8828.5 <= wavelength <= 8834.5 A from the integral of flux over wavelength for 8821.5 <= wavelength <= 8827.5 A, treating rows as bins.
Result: 58.2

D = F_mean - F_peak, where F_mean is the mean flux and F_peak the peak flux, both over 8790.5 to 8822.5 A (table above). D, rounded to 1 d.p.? -0.9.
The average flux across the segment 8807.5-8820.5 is 9.9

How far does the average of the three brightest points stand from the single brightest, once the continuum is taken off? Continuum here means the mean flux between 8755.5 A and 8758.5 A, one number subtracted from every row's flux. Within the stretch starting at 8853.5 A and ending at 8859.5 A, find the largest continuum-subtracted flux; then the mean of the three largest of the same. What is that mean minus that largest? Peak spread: -0.13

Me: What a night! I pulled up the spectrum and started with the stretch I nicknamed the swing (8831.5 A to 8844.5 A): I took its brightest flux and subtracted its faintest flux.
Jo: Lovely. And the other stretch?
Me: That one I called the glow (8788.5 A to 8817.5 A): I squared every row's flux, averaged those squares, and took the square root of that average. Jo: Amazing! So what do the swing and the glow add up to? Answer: 10.9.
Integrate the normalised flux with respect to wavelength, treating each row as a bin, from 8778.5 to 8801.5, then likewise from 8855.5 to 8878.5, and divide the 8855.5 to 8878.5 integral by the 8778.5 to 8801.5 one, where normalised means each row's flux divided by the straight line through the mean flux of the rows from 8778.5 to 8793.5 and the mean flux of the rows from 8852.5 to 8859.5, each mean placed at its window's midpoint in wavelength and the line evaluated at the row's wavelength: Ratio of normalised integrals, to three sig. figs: 0.964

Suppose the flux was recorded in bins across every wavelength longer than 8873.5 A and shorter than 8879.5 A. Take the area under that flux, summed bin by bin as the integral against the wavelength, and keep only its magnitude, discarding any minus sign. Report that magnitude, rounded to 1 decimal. 59.2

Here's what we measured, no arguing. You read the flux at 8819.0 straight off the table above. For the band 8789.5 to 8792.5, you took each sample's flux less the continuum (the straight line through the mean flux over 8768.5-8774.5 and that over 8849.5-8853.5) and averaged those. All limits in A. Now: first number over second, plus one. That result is 74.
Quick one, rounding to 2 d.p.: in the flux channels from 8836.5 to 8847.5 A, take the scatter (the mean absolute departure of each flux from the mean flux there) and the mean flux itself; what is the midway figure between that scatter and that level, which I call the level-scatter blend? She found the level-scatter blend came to 5.17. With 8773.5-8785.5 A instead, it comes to 5.39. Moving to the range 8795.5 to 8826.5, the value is 5.18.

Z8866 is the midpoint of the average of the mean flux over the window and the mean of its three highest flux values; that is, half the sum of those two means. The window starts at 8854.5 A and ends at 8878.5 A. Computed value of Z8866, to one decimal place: 10.5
